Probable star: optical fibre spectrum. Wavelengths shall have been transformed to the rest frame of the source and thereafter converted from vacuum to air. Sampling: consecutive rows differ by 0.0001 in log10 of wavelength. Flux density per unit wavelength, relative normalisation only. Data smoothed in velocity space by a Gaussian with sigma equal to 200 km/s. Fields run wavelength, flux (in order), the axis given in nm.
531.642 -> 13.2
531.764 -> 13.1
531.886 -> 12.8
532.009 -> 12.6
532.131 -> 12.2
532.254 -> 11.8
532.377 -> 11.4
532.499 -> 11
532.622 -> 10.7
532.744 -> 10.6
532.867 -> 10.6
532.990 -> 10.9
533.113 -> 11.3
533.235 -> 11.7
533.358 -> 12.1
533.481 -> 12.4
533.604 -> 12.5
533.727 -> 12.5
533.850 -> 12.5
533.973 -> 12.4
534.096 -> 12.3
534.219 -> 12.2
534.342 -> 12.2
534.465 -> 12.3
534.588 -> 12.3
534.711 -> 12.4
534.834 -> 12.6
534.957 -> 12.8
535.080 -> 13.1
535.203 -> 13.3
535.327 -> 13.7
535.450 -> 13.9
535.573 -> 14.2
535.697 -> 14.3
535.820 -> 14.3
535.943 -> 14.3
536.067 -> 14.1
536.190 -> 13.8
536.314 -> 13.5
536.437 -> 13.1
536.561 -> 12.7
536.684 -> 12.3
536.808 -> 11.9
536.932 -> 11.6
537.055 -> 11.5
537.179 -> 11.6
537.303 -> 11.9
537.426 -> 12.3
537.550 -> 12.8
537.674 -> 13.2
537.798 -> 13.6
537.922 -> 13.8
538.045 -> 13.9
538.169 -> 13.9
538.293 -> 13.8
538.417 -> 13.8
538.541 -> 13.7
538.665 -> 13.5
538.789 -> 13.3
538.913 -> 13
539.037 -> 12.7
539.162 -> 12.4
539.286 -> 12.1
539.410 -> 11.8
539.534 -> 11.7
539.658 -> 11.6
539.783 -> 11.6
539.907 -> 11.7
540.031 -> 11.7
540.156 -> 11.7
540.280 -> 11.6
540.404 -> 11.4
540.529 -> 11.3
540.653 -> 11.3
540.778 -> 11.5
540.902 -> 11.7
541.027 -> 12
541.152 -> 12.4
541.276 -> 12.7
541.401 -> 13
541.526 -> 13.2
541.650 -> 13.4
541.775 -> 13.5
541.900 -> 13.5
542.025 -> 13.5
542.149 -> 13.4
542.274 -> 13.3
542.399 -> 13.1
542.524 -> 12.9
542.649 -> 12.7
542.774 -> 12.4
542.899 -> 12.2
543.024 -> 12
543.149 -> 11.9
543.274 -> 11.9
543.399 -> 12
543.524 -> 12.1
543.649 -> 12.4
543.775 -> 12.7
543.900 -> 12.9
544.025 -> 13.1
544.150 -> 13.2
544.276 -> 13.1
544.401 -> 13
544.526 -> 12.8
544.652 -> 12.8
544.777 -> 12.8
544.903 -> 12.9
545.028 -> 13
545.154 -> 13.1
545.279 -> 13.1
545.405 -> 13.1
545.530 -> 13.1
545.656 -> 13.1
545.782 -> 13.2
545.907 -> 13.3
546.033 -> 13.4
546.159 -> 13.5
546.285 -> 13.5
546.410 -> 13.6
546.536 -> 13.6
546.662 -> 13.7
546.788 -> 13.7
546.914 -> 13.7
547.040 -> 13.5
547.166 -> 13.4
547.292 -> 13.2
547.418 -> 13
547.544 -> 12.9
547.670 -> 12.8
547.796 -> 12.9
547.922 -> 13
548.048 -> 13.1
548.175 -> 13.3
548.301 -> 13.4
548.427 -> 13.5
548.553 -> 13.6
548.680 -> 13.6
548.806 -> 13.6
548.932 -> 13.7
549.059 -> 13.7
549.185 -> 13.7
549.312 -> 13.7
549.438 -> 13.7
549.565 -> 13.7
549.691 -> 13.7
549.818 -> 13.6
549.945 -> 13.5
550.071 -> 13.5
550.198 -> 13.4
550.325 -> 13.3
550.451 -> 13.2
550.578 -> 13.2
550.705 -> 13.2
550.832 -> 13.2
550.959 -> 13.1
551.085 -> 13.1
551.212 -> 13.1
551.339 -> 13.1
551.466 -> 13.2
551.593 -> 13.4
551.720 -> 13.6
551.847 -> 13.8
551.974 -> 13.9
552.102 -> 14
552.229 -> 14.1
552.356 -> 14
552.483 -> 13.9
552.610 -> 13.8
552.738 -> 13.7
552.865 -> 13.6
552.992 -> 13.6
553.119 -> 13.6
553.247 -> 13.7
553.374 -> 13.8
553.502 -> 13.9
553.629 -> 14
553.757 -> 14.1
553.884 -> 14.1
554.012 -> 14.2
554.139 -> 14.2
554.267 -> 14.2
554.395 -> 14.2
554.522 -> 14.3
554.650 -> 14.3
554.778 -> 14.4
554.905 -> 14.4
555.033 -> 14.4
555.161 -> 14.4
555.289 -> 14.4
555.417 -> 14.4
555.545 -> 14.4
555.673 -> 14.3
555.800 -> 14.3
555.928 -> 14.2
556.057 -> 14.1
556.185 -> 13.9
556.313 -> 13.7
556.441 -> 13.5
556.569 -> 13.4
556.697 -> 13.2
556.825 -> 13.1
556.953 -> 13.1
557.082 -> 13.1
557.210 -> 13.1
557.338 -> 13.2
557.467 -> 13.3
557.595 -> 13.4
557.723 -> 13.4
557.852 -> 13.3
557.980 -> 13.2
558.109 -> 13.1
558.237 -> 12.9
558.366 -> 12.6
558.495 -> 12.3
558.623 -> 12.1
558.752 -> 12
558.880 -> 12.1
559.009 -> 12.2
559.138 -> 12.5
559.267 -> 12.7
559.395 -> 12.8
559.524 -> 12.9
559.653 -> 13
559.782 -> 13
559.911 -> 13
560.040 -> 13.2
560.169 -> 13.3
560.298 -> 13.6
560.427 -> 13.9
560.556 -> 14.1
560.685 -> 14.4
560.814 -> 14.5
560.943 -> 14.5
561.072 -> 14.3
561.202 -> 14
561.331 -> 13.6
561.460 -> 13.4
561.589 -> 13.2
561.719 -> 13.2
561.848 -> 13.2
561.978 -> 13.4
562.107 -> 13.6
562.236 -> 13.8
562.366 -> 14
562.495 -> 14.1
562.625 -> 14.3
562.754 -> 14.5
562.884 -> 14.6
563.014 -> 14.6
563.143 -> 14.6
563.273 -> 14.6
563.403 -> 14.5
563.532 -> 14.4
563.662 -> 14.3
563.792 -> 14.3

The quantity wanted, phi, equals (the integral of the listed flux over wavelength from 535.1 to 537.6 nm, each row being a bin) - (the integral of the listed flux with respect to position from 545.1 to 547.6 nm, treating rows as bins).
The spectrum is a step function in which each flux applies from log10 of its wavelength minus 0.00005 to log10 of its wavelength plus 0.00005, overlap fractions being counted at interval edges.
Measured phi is -0.7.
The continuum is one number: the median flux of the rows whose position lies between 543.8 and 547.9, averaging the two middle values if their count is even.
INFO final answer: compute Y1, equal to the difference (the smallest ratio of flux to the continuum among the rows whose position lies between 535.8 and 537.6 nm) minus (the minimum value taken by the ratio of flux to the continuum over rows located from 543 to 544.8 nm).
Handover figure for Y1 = -0.03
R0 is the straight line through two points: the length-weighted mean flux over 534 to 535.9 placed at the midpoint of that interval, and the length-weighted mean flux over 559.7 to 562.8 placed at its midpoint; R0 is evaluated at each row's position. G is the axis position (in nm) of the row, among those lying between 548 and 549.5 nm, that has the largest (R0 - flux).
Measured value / 548.048 nm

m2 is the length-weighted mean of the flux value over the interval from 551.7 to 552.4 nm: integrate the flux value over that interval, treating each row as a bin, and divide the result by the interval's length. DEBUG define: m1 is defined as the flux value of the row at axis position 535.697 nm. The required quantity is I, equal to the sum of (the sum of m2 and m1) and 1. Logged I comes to 29.2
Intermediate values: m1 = 14.3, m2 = 13.91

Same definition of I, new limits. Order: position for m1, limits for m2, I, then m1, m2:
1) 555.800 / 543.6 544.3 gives 28.2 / 14.3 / 12.89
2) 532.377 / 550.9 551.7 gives 25.6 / 11.4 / 13.20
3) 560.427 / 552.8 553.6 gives 28.6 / 13.9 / 13.72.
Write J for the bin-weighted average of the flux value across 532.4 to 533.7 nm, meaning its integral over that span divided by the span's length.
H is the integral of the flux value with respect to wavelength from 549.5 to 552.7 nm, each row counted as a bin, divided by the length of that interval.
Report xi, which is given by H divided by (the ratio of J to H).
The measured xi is 16.0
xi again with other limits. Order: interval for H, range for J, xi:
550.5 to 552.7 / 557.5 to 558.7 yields 14.1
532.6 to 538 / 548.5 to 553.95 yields 11.7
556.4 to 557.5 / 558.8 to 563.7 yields 12.8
